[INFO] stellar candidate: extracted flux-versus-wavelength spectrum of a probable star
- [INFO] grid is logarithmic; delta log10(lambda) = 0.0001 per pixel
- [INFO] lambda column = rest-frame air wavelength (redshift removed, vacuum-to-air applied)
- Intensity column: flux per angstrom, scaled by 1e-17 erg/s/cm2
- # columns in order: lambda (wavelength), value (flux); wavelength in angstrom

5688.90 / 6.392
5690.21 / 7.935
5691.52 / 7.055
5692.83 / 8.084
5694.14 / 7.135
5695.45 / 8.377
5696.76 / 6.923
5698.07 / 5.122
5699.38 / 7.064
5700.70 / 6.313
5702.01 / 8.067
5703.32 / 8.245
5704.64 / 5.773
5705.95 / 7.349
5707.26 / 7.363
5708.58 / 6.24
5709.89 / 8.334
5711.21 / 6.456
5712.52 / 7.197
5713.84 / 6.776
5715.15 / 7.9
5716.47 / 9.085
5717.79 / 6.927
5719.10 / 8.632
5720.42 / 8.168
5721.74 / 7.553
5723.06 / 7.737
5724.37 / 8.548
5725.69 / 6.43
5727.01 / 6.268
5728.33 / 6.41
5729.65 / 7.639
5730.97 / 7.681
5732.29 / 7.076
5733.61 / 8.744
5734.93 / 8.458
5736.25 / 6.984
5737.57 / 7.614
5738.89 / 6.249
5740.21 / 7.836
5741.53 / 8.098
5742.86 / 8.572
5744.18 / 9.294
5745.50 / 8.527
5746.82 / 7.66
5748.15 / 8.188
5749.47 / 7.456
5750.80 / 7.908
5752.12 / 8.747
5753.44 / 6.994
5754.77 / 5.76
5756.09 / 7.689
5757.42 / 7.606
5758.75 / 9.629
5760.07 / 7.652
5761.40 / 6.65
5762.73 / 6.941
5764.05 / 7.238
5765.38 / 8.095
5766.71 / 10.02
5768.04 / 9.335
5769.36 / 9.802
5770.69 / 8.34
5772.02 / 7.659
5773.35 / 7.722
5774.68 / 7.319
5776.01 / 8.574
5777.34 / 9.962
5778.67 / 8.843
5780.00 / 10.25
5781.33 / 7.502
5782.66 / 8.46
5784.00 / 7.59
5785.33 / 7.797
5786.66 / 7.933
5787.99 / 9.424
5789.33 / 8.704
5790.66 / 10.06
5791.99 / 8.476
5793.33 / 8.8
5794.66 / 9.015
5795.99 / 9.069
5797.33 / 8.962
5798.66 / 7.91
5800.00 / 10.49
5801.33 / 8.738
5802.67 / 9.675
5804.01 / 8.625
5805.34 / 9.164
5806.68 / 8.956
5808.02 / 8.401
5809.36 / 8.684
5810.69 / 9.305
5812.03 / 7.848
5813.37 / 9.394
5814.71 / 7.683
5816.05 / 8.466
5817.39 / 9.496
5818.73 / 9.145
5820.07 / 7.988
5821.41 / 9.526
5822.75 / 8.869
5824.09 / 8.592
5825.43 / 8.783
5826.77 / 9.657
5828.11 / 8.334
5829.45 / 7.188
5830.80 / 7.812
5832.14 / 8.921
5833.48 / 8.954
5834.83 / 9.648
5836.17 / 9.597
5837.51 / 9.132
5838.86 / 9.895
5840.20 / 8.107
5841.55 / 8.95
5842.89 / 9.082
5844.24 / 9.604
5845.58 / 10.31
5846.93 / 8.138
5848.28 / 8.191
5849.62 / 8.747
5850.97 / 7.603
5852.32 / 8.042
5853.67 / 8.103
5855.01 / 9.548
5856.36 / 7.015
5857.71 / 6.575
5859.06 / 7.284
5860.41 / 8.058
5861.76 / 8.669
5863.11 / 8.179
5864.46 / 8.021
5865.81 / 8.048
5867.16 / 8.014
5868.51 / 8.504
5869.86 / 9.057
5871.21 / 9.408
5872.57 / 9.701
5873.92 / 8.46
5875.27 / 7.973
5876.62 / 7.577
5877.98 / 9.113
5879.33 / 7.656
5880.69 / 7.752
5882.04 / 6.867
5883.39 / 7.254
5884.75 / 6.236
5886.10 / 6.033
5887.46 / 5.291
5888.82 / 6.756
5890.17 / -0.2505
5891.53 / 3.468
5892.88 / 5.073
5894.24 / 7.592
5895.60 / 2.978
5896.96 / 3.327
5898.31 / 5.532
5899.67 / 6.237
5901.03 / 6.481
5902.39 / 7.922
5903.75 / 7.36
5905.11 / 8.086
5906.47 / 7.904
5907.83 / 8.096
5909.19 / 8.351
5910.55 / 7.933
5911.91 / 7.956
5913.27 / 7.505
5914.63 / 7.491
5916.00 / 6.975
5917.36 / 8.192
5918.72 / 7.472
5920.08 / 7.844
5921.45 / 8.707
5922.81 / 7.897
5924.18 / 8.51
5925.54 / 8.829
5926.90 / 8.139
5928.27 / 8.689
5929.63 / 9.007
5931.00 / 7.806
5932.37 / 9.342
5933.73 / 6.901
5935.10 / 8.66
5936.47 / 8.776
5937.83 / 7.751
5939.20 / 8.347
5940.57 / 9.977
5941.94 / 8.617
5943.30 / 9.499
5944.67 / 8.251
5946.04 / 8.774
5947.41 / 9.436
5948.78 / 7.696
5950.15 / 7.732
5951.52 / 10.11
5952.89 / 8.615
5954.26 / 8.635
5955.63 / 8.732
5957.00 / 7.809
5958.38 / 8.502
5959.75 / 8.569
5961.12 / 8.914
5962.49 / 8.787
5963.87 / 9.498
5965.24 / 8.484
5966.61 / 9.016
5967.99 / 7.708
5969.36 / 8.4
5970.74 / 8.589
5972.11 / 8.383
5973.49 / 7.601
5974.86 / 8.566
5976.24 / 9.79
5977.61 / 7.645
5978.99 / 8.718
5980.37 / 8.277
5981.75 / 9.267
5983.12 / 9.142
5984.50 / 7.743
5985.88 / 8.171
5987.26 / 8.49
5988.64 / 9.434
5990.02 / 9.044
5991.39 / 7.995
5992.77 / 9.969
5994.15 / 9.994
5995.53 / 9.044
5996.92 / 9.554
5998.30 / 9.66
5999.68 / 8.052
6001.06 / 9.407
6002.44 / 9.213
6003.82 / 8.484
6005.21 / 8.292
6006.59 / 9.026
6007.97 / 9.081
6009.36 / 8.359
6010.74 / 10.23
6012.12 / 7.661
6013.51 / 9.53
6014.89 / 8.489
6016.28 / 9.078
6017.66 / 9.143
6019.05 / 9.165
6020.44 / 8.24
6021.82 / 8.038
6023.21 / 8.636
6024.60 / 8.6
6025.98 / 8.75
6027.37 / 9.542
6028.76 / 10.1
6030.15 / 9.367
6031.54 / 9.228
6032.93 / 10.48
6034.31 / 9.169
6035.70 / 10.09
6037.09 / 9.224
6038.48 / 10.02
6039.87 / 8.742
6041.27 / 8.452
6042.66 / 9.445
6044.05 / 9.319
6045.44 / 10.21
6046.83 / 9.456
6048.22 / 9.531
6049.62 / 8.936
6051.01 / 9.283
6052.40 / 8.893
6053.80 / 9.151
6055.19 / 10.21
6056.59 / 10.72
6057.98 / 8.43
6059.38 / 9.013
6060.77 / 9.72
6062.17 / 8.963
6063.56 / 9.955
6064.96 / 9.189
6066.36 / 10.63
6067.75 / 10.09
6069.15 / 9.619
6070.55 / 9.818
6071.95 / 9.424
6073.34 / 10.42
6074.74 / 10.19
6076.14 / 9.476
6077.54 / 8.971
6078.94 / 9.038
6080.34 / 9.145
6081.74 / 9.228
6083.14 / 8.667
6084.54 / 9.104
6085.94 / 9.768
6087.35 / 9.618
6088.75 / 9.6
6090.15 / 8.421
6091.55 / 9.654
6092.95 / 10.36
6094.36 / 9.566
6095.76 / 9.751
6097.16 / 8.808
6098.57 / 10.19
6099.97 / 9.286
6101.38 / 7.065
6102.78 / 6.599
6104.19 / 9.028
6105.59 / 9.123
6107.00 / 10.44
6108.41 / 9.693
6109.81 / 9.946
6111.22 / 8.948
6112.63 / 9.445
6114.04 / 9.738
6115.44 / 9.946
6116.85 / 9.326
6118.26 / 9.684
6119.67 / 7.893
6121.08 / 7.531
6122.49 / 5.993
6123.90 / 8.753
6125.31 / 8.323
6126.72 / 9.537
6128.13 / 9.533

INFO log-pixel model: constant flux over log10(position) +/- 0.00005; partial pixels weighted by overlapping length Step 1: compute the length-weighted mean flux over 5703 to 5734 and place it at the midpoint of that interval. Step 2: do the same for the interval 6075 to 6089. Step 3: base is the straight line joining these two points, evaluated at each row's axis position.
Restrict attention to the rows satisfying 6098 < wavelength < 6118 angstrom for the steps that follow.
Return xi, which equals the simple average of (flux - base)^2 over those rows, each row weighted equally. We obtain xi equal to 1.1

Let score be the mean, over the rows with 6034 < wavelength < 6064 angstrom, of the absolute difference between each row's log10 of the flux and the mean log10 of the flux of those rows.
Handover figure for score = 0.0221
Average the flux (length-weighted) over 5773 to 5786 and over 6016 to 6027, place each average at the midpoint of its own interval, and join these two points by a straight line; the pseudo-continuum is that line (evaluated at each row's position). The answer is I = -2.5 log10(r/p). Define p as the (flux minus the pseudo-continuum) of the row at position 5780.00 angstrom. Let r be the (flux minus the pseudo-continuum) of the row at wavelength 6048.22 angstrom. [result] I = 1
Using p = 1.8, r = 0.8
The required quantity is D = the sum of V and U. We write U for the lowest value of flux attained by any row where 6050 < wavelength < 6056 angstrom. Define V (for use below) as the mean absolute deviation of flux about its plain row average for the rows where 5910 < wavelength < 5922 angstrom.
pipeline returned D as 9.27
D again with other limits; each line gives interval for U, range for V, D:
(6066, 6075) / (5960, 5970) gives 9.84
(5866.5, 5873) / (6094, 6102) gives 8.80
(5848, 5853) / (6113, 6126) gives 8.62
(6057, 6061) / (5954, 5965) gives 8.73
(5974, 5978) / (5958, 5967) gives 7.92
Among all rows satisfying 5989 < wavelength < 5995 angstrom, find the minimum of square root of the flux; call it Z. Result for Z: 2.83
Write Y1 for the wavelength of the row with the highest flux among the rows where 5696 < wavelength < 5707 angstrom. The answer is 5703.32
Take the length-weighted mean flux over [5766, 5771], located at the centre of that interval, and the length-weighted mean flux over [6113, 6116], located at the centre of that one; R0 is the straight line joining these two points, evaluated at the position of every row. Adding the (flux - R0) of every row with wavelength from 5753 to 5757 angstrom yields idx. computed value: -7.8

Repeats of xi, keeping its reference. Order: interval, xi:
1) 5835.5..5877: 0.9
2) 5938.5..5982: 0.5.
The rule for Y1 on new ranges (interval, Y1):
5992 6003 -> 5994.15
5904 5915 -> 5909.19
